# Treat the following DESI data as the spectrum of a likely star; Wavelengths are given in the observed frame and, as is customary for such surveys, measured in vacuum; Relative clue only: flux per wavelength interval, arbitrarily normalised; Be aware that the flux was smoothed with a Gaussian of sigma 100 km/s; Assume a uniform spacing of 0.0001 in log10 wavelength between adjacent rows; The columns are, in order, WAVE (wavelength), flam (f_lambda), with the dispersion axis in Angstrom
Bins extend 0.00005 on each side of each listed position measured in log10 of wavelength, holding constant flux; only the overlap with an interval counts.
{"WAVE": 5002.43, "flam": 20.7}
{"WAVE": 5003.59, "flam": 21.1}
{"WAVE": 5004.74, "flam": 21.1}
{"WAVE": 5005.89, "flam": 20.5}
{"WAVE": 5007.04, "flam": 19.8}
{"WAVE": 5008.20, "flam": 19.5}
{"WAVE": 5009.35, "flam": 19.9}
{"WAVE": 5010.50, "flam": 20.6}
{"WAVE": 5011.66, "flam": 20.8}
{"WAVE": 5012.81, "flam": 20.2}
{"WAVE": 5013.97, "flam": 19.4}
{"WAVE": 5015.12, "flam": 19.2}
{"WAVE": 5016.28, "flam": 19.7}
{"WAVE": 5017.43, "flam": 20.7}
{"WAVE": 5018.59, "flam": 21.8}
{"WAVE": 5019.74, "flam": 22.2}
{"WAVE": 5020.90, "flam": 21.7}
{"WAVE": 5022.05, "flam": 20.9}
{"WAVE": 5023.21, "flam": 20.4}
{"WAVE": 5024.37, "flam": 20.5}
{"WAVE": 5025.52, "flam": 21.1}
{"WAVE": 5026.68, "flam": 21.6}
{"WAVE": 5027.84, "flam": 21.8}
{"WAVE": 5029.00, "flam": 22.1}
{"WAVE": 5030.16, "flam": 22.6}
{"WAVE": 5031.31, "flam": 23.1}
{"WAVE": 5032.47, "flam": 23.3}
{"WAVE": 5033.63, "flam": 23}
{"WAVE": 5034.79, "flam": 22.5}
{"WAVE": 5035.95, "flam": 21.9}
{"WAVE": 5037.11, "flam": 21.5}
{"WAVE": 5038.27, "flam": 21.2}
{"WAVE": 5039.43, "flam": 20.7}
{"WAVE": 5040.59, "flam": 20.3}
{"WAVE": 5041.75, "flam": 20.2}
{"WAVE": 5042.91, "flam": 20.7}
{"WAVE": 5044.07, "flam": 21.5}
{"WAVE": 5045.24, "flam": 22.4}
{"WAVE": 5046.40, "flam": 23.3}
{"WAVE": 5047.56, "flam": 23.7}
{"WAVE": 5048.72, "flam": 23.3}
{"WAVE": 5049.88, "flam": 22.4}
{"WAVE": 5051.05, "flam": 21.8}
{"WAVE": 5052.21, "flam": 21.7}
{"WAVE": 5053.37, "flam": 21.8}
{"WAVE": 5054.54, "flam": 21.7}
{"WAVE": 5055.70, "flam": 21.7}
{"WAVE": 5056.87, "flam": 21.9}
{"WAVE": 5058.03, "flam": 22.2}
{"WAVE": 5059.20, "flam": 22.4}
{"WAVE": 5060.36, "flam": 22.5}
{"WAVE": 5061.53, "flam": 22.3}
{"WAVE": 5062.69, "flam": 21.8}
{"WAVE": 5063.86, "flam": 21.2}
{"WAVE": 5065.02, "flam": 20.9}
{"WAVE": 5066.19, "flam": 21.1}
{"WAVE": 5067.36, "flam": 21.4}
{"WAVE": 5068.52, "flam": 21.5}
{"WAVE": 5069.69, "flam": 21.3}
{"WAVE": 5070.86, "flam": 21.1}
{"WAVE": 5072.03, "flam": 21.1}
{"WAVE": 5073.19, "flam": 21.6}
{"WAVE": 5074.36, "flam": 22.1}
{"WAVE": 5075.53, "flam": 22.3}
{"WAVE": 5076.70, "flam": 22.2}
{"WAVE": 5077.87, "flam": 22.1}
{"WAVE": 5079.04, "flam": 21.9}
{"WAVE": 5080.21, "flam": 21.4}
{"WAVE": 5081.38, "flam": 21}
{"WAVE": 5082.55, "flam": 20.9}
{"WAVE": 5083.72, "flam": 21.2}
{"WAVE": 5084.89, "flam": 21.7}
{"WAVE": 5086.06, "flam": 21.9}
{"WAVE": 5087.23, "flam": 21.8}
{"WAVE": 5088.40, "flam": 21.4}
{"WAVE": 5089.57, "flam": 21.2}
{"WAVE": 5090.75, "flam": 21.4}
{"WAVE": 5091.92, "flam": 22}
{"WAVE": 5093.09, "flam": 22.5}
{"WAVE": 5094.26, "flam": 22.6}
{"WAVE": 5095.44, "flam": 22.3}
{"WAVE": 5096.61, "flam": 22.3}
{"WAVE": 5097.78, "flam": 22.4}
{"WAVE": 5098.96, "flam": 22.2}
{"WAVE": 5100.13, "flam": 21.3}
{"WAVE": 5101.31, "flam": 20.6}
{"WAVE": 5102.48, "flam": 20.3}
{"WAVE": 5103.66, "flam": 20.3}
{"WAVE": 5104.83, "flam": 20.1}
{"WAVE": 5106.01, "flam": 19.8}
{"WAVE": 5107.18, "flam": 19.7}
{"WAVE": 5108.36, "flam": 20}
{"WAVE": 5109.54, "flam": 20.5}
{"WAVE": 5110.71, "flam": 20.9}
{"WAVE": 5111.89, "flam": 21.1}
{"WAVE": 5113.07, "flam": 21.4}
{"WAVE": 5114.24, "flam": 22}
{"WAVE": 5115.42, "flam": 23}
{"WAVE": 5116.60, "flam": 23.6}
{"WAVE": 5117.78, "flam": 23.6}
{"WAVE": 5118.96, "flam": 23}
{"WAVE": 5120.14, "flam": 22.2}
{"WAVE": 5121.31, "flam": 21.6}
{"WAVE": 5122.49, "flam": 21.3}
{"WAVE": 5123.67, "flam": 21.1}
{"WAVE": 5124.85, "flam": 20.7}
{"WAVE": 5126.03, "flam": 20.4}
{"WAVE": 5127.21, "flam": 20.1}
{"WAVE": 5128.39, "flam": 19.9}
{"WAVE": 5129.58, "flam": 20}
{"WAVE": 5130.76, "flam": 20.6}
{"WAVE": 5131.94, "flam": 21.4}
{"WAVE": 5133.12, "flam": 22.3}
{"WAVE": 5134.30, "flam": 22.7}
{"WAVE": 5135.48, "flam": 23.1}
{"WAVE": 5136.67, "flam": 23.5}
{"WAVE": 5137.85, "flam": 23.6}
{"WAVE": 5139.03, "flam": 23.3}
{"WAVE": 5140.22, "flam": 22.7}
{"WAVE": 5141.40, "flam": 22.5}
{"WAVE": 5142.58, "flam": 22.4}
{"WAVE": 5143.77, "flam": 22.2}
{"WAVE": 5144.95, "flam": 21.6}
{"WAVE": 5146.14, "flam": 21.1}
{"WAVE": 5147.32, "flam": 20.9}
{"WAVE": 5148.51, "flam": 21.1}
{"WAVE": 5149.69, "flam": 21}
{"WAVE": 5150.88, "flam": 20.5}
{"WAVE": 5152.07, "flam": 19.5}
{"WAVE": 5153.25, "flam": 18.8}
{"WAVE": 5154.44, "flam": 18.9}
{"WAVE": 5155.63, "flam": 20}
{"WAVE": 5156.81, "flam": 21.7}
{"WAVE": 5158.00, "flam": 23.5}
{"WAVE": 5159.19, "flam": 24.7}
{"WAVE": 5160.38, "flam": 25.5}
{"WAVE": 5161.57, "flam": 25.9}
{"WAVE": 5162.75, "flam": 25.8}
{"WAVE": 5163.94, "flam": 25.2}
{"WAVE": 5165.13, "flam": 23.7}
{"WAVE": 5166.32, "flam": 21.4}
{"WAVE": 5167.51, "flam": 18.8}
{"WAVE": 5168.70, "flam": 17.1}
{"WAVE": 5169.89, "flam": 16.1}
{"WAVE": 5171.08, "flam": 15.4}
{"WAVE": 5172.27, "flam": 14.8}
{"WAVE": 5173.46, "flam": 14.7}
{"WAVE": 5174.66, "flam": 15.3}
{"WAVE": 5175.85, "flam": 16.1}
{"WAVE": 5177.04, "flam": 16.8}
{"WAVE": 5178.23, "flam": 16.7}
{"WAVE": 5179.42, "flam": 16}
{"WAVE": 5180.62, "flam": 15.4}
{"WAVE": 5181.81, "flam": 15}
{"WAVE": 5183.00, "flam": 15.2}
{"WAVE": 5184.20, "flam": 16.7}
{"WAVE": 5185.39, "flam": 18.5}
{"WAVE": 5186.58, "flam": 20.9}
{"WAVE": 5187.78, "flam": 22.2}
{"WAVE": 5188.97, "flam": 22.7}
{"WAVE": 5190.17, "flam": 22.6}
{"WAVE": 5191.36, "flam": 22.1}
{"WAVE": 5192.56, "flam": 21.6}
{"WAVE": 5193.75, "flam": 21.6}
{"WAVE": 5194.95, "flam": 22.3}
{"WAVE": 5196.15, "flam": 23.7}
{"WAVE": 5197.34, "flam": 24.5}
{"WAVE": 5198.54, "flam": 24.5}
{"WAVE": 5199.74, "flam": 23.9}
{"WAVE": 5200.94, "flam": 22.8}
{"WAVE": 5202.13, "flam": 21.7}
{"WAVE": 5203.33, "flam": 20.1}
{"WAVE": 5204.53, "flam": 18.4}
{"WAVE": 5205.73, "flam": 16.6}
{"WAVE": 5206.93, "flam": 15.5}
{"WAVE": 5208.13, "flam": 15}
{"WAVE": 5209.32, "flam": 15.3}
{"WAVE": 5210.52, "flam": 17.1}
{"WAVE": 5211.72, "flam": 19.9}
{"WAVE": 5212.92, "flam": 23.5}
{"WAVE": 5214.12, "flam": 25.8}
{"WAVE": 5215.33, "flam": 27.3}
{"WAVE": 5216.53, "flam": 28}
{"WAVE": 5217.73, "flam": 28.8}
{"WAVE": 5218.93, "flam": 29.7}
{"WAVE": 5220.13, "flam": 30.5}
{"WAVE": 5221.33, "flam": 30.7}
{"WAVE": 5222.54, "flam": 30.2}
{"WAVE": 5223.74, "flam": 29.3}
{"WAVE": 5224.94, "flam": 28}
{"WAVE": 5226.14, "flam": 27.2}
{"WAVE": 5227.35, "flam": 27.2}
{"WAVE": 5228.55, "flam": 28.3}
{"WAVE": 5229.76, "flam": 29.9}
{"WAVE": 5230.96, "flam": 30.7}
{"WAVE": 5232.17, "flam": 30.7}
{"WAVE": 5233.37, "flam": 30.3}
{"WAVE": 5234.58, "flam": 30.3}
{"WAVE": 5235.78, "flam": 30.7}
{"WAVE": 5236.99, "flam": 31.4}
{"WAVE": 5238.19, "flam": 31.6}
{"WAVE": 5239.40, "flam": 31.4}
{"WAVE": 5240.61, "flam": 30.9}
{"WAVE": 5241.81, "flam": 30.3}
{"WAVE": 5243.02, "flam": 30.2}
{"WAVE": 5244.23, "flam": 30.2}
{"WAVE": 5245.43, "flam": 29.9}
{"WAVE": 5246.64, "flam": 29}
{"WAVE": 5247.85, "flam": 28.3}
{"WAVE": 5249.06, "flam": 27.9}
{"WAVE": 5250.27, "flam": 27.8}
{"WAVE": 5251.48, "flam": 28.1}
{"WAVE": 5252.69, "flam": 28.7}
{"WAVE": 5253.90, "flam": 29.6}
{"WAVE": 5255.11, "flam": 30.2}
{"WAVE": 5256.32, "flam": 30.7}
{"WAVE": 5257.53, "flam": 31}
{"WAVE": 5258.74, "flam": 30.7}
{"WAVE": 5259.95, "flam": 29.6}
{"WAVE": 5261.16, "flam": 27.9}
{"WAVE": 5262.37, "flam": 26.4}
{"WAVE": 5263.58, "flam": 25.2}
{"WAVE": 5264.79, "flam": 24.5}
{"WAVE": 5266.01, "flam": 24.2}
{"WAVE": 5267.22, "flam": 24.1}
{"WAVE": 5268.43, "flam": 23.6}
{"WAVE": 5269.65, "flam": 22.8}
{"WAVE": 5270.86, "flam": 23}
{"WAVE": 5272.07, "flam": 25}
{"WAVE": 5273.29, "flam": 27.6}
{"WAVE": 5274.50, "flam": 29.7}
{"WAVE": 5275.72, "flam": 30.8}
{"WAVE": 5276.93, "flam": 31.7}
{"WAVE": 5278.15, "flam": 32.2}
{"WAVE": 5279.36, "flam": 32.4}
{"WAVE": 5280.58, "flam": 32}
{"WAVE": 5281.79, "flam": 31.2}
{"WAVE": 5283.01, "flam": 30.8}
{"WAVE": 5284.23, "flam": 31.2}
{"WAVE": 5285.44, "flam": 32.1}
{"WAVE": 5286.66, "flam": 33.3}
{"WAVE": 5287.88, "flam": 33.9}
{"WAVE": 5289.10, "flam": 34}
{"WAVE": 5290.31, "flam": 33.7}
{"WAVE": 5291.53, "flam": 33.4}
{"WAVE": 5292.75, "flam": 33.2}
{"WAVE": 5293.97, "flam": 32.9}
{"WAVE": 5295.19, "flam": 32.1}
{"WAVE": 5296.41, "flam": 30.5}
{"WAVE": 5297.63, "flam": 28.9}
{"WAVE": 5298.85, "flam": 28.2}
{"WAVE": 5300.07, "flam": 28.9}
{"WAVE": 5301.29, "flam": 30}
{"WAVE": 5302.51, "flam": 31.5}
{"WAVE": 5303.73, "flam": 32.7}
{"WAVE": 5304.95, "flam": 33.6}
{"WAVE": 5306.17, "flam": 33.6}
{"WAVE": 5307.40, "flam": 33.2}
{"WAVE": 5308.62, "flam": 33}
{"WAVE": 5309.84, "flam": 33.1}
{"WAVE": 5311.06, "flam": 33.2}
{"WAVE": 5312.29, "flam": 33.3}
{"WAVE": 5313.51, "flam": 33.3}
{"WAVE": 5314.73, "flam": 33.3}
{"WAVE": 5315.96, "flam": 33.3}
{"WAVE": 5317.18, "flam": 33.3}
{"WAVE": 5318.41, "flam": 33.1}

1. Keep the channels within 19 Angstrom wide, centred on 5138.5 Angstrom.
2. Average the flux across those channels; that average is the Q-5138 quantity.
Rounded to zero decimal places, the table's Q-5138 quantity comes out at 22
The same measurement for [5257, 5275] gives 26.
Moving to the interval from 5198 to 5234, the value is 25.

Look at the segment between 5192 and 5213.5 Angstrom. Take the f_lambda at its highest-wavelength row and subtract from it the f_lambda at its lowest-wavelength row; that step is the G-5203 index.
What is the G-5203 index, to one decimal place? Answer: 1.9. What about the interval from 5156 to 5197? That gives 2.0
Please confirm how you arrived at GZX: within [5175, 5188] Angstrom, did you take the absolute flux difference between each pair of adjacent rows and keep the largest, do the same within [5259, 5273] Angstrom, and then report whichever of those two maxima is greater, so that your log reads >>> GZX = 2.4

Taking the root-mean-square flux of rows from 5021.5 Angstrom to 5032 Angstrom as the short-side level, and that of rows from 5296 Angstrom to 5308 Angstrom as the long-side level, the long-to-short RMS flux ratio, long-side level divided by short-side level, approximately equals 1.44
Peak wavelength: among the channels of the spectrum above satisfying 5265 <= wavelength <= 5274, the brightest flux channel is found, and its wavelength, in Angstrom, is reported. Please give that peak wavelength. 5273.29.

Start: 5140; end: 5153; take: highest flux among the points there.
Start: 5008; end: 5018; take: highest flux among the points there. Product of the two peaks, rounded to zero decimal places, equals 472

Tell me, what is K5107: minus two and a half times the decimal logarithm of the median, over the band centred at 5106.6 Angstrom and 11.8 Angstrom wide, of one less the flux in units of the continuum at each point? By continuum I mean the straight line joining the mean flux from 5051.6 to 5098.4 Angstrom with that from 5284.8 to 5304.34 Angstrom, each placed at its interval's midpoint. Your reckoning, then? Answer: 2.30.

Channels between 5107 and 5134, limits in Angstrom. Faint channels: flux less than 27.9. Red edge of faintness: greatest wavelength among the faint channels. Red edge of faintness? 5133.12 Angstrom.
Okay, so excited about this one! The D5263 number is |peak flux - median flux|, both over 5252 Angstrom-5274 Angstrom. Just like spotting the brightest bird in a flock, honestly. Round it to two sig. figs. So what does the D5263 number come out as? 4.0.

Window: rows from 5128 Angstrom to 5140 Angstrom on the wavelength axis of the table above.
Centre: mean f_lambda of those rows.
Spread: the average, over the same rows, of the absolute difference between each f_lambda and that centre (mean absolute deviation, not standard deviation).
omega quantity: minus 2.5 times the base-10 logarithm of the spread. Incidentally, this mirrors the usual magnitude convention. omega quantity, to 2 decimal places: -0.24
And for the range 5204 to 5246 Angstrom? -1.58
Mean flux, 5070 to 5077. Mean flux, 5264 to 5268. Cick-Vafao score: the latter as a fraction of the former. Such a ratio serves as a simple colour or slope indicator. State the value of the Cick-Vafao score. 1.12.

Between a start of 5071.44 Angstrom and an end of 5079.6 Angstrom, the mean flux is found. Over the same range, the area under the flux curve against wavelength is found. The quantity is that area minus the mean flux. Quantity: 157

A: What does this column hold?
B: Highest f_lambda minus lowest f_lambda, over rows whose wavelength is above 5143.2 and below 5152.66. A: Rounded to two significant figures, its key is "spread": 2.7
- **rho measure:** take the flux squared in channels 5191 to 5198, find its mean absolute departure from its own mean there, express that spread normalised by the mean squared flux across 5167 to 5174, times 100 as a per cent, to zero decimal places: 17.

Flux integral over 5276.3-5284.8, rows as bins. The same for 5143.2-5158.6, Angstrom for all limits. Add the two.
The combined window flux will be 590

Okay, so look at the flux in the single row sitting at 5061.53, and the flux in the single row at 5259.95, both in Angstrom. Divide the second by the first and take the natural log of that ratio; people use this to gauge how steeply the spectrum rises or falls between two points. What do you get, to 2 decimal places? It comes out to 0.28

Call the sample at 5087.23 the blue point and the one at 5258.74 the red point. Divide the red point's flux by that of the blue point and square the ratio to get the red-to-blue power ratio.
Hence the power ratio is 2.0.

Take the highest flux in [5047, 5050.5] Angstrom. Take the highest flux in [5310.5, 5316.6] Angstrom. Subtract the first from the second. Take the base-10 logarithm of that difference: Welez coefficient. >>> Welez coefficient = 1.0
